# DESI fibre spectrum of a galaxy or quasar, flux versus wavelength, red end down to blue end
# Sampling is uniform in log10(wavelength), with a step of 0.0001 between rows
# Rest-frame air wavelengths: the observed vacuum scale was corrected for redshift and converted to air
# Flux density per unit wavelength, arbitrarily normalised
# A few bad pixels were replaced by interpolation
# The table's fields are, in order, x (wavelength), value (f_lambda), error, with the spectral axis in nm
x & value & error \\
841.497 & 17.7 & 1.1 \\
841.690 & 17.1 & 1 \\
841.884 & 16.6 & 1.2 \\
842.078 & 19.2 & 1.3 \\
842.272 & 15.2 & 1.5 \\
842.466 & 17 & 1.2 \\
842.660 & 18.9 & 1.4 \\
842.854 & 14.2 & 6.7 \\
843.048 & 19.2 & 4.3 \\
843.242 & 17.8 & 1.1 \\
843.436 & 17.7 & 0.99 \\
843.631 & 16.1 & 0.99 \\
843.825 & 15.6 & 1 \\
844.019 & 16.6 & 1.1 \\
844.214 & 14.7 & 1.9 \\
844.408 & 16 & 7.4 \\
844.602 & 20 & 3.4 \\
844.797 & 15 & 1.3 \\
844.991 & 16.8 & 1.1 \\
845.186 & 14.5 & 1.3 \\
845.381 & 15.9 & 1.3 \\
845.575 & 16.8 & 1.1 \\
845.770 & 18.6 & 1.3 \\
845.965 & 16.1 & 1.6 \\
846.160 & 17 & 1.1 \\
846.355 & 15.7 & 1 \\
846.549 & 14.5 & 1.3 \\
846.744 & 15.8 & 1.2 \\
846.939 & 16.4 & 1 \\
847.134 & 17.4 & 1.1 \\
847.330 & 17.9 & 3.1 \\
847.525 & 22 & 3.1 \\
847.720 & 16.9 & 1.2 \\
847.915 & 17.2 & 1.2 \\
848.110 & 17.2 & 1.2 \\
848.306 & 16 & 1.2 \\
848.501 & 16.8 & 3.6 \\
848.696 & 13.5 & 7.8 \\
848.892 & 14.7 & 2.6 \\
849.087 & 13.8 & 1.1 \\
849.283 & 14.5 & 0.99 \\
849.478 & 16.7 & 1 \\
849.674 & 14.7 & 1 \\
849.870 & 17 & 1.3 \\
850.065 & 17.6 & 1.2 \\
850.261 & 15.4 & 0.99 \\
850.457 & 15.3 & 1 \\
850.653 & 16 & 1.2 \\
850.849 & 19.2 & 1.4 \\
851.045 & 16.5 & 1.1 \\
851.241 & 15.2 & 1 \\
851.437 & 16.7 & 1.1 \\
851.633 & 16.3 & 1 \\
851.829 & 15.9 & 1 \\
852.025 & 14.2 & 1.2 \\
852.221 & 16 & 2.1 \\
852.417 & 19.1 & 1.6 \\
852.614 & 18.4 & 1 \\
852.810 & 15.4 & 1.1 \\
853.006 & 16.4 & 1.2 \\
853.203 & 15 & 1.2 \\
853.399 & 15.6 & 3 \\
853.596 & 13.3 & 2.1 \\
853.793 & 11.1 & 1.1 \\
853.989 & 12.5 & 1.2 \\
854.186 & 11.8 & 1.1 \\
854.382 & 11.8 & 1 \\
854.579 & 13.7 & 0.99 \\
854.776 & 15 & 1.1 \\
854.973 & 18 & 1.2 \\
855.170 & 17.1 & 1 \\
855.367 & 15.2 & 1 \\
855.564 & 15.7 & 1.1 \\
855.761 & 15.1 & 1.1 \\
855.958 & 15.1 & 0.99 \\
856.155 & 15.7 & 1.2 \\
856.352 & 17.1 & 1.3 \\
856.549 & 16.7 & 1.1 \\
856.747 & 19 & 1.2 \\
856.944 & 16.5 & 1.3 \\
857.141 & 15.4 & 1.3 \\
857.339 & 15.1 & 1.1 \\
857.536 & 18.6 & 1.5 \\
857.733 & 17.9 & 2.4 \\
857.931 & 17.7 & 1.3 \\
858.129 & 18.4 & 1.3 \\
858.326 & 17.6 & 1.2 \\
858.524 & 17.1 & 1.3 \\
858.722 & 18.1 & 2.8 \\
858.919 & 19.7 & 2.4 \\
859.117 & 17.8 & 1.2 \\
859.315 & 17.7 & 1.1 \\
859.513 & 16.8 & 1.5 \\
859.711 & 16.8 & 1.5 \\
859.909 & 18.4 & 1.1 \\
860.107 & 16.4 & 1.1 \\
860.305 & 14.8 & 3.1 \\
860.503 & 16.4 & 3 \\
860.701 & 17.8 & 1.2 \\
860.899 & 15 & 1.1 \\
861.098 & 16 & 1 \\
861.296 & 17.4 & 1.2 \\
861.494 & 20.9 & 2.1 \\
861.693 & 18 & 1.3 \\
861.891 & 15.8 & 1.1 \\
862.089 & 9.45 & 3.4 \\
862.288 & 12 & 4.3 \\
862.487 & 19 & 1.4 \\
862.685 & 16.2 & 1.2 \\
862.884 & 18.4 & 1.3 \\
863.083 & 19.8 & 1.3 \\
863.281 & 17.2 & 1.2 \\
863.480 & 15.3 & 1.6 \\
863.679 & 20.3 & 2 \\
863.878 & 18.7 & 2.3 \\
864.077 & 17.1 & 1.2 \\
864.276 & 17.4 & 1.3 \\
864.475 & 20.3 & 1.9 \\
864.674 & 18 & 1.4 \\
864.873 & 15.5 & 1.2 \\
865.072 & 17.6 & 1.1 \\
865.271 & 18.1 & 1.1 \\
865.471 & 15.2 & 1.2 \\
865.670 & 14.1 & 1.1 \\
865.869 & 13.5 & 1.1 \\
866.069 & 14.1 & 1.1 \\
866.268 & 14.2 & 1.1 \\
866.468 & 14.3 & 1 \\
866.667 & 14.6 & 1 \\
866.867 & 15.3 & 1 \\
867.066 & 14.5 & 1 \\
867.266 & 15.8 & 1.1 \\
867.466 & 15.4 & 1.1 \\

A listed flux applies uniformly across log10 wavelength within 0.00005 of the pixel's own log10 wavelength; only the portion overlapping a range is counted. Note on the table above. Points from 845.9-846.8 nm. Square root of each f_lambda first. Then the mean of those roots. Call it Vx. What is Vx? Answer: 3.98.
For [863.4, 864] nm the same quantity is 4.25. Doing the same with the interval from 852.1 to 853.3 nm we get 4.08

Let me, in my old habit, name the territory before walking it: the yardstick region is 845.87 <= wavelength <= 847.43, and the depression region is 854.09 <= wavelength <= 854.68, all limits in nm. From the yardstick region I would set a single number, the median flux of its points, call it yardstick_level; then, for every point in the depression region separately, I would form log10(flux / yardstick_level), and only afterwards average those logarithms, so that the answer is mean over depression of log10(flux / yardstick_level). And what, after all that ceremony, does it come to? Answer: -0.12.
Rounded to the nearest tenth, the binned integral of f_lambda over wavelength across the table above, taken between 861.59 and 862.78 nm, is 18.0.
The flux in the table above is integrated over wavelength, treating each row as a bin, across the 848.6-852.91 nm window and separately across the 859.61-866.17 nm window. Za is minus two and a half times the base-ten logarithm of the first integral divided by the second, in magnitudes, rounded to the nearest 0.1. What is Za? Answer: 0.5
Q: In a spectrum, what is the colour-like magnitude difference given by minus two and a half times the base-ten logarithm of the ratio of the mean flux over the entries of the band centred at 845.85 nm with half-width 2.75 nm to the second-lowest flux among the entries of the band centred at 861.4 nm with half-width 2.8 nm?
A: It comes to -0.36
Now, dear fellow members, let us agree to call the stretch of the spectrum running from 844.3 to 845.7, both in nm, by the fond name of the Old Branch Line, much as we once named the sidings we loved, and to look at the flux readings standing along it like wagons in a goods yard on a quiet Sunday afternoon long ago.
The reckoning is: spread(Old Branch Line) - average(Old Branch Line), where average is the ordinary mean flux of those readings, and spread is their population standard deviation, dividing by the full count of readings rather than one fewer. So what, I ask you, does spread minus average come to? -14.8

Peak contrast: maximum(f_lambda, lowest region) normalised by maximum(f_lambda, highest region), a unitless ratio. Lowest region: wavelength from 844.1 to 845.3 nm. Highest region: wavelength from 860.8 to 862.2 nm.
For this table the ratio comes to 0.96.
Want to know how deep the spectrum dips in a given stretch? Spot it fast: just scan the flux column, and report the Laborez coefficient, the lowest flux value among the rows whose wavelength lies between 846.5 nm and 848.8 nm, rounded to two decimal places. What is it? 13.50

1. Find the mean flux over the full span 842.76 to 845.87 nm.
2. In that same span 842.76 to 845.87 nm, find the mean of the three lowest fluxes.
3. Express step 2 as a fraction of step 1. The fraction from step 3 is 0.87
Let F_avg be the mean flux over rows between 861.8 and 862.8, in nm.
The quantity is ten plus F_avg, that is 24.5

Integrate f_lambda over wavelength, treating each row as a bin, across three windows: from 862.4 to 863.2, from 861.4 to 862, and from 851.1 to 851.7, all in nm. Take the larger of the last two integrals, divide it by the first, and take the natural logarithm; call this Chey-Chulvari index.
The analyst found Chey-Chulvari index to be -0.30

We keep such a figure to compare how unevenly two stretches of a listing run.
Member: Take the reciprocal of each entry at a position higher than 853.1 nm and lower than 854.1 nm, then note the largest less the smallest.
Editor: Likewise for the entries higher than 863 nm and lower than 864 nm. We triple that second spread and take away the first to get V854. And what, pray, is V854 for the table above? 0.022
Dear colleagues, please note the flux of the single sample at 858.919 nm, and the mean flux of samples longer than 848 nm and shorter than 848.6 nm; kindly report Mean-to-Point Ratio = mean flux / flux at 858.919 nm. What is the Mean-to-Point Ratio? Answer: 0.85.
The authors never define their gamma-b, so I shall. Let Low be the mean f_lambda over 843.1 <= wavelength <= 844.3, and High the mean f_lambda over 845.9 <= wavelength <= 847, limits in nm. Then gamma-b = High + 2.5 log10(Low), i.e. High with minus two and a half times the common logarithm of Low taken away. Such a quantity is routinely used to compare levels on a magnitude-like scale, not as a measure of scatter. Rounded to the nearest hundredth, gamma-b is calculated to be 18.95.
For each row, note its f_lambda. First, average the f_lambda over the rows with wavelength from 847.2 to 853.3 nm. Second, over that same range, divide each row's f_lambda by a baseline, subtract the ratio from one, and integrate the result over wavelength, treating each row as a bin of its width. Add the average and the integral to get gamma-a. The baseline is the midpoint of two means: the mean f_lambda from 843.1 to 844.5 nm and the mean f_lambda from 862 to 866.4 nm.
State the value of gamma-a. 16.4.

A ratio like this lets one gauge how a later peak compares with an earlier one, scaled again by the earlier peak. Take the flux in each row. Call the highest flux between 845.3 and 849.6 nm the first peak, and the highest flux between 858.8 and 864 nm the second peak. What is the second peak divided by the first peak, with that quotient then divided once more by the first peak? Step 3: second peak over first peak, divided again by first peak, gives 0.043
